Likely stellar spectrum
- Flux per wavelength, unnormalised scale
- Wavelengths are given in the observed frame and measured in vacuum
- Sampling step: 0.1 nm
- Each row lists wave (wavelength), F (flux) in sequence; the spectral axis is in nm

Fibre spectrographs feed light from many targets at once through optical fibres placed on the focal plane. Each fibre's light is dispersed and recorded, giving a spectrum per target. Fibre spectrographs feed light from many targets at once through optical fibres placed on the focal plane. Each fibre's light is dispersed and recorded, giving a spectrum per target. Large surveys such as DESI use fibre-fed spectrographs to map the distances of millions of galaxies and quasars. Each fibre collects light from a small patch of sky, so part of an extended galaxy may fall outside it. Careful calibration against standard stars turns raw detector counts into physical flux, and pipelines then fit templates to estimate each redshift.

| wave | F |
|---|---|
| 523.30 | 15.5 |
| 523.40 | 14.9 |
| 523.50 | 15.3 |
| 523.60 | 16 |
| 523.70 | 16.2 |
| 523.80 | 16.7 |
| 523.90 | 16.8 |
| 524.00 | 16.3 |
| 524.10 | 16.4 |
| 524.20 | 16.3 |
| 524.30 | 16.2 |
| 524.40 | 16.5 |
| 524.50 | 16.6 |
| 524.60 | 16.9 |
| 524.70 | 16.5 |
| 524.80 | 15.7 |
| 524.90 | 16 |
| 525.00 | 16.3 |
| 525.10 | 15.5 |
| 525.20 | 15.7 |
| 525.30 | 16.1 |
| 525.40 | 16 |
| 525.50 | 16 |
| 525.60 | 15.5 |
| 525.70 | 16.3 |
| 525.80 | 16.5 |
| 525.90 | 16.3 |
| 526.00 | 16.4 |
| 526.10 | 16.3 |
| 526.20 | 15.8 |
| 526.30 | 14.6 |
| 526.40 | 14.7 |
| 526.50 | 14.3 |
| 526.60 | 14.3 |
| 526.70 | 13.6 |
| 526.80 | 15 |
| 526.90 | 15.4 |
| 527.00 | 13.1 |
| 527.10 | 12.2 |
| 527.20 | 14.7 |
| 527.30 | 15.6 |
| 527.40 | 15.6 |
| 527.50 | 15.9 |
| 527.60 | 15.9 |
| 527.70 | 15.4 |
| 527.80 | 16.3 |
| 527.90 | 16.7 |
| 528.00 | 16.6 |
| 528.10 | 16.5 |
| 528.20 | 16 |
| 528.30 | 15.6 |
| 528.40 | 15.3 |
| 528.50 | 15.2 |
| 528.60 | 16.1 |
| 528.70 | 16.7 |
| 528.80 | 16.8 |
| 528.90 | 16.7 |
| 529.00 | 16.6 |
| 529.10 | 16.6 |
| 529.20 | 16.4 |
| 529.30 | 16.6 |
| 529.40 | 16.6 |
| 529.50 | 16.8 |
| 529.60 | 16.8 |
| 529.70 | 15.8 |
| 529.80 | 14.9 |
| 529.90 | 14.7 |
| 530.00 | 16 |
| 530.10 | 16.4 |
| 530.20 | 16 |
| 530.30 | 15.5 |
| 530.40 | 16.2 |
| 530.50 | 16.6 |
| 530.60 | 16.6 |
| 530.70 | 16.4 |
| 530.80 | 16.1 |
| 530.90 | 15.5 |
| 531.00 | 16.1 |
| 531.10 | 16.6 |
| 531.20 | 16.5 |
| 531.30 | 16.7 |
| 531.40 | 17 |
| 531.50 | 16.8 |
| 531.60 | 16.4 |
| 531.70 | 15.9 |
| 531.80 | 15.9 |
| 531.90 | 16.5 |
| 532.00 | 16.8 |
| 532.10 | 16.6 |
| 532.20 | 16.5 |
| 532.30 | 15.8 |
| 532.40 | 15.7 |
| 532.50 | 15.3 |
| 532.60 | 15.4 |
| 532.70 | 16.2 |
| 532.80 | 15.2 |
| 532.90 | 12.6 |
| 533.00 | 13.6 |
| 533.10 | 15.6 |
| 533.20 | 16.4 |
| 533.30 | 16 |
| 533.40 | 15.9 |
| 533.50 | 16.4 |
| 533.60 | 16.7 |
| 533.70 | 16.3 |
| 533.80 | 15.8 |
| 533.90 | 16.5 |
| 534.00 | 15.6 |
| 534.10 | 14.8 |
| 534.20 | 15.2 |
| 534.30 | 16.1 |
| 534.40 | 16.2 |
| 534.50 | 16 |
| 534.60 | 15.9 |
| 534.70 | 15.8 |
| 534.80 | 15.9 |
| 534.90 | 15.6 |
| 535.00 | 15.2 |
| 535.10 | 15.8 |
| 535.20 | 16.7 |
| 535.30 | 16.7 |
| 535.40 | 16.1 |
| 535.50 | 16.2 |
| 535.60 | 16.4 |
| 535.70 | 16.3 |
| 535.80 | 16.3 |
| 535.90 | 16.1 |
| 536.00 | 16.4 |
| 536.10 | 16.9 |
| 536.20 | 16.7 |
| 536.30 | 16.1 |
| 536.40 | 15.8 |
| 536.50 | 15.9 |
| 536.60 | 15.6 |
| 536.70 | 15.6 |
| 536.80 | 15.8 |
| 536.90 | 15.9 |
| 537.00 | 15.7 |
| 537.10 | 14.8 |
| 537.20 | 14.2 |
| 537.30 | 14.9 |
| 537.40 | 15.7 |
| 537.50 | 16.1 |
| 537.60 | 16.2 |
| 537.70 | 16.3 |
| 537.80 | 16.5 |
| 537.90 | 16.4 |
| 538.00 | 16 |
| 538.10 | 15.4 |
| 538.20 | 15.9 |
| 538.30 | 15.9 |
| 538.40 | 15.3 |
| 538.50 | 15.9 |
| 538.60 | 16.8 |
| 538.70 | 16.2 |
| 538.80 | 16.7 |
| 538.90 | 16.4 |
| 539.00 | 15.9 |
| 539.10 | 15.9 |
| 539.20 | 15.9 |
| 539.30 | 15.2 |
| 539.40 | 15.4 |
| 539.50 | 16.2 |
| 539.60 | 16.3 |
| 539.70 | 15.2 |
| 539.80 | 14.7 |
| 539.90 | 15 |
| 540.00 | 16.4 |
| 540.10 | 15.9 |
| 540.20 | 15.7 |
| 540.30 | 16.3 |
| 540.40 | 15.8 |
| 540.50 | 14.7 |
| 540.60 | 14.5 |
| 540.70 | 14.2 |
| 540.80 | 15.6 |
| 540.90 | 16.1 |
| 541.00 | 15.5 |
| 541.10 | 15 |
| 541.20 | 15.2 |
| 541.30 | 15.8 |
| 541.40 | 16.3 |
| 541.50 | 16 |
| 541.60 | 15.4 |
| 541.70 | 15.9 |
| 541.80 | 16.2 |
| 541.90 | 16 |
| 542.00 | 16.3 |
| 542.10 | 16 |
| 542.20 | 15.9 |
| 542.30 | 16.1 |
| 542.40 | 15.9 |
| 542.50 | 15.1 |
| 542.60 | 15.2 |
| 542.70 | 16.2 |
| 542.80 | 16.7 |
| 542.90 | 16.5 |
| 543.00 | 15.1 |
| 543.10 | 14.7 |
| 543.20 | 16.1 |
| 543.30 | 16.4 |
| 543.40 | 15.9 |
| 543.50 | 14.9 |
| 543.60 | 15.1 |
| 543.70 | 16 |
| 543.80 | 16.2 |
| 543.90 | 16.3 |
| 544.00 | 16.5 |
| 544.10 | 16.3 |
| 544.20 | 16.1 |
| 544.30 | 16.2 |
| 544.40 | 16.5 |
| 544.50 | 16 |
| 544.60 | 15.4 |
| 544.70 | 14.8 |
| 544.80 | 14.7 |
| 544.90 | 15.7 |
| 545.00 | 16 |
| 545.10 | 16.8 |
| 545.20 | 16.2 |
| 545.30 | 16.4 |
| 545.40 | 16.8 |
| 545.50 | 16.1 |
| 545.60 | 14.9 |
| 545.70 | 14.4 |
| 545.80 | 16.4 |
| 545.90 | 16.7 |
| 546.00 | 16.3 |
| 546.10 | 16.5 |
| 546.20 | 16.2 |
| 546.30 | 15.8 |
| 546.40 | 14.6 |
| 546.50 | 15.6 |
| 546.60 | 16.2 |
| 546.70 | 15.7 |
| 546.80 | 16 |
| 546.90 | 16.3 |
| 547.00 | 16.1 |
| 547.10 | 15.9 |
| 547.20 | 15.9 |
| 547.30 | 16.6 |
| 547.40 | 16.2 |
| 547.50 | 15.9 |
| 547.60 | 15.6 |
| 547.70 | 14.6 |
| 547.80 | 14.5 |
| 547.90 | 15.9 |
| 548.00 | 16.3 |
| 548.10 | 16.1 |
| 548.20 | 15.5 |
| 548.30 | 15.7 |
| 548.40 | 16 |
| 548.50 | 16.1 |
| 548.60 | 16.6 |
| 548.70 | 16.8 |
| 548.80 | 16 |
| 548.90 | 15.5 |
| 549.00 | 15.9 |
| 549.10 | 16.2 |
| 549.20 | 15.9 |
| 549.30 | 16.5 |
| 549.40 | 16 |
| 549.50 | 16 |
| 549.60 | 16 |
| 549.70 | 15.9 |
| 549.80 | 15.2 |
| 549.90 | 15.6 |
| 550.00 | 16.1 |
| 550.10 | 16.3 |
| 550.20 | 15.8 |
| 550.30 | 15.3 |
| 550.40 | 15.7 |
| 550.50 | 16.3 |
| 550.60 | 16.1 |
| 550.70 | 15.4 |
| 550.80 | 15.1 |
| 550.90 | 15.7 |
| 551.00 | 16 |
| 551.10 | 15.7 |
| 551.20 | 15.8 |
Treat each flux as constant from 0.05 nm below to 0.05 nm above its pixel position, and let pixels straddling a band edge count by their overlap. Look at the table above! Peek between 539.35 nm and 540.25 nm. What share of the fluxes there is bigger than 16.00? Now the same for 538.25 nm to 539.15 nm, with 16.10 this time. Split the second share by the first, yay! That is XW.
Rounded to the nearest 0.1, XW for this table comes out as 1.3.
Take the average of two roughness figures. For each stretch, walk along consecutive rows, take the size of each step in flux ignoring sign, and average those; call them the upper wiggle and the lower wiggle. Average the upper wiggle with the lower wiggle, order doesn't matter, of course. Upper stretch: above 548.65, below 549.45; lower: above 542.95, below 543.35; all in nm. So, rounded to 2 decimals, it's 0.59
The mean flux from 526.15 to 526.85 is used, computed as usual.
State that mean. 14.6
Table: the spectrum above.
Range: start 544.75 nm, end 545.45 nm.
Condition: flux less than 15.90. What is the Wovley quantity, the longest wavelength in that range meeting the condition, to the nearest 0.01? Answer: 544.90 nm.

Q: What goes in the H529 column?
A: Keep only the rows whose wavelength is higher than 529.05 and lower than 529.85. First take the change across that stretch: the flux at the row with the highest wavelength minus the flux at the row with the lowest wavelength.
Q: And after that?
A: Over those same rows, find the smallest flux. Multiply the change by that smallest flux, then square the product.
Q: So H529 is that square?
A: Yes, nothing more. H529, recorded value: 642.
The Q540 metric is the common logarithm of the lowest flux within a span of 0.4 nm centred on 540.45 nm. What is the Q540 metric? 1.16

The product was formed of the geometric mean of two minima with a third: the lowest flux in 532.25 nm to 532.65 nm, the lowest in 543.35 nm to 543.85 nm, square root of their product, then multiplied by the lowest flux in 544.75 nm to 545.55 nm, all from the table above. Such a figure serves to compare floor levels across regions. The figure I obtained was 222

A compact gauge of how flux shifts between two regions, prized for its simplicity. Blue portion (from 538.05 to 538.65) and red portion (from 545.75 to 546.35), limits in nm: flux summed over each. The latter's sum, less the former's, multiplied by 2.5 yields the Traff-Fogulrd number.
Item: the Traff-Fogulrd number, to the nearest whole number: 7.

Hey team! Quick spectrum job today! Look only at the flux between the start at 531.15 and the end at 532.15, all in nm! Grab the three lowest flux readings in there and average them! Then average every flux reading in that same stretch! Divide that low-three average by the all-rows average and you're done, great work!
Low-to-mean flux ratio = 0.973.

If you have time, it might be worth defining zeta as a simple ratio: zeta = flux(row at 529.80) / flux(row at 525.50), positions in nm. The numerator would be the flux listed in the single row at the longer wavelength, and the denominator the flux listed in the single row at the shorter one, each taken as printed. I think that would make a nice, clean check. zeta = 0.93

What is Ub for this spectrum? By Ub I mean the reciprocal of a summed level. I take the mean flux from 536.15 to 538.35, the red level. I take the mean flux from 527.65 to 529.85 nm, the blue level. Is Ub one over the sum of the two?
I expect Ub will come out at 0.0312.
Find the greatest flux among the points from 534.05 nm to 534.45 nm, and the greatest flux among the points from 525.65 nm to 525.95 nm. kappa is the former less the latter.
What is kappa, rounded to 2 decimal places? -0.30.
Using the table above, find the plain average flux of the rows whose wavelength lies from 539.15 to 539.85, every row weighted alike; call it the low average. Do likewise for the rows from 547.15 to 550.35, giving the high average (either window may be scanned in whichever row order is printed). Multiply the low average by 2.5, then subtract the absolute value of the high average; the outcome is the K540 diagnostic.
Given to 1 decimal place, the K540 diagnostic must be 23.0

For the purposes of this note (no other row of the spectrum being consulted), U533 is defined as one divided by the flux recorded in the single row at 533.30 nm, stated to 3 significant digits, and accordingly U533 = 0.0625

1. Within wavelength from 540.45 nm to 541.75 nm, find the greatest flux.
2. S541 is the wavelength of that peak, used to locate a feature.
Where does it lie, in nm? 541.40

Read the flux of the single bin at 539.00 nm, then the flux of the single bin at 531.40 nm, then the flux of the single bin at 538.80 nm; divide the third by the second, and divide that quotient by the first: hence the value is 0.062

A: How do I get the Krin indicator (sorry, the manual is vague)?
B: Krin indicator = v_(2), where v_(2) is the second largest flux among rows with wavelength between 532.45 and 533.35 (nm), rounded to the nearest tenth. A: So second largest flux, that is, 16.2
